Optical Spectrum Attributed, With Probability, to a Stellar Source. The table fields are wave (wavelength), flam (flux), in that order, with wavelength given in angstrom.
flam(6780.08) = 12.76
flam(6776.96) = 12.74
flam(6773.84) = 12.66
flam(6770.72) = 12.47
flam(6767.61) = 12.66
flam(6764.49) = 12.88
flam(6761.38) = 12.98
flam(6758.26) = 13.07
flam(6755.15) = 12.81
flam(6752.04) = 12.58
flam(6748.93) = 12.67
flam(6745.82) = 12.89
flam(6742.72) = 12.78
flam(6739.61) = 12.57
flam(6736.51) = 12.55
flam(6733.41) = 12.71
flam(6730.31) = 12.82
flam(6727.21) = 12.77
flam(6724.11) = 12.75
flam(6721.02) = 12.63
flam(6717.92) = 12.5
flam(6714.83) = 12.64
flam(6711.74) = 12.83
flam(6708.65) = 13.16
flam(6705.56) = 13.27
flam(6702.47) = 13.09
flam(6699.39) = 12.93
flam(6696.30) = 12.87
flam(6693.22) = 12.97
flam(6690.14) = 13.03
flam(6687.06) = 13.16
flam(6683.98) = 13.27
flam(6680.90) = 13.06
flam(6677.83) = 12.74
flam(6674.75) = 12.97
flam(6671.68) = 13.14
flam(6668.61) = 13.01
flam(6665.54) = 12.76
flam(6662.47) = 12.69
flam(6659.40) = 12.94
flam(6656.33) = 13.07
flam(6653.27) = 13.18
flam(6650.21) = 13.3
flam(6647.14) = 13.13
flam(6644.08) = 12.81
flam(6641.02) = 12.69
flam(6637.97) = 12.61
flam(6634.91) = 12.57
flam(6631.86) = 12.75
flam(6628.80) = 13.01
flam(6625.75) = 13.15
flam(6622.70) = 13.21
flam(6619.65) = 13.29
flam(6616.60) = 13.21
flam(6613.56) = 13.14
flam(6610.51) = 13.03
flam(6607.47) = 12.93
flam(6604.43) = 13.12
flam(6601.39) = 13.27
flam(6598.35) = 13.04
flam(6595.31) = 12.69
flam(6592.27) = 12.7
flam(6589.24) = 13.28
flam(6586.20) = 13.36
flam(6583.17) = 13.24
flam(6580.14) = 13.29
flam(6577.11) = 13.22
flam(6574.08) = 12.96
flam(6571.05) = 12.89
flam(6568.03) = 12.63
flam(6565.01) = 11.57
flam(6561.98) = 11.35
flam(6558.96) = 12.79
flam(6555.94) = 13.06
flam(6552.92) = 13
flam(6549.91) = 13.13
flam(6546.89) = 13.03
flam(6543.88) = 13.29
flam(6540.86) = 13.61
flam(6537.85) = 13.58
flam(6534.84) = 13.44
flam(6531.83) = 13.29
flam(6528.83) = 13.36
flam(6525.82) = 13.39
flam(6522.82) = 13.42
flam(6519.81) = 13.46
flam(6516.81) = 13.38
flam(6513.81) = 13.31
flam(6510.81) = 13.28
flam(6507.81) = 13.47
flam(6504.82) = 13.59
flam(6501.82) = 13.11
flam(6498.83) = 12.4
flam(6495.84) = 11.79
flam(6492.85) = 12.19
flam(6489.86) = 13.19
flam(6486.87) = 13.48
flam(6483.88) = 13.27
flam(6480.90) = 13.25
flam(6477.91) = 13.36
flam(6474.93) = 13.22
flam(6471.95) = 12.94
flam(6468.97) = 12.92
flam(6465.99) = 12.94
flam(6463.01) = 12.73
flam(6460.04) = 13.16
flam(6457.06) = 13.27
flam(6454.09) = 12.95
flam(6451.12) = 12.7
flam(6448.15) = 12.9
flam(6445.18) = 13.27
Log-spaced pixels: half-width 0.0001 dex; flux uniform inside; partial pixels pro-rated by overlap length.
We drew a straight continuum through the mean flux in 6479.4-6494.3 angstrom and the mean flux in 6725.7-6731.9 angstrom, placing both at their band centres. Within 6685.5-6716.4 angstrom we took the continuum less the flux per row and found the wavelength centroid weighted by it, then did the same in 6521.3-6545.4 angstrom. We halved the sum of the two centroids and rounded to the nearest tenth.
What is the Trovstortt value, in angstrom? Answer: 6616.0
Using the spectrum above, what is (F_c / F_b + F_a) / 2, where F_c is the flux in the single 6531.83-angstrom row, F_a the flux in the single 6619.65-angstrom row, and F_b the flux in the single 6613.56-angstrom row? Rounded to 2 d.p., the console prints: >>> 7.15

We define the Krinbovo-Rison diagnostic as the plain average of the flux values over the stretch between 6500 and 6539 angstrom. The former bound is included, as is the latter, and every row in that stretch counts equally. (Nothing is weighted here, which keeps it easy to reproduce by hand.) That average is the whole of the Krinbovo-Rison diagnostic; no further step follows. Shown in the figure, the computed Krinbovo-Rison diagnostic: 13.4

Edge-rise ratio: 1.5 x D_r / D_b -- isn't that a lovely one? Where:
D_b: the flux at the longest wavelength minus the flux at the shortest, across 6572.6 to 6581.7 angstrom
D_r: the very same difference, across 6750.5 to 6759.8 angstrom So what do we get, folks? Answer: 2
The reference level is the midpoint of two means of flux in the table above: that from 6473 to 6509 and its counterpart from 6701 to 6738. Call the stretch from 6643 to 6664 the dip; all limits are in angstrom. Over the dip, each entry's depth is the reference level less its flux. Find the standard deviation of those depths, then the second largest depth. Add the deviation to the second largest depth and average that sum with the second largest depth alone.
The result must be 0.21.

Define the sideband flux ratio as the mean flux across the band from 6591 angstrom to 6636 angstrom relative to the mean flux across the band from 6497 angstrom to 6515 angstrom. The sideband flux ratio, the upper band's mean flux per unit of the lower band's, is 0.99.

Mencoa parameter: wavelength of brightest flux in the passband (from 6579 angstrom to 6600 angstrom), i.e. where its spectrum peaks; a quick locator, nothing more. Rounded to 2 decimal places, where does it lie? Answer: 6586.20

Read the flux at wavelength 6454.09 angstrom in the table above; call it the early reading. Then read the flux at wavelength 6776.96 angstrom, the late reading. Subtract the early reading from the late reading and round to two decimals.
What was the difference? -0.21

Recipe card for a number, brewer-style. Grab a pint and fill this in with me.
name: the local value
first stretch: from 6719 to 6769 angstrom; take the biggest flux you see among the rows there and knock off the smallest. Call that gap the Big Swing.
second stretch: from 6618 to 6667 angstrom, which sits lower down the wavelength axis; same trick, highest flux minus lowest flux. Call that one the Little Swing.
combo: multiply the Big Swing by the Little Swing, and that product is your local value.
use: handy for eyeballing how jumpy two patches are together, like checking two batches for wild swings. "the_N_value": 0.38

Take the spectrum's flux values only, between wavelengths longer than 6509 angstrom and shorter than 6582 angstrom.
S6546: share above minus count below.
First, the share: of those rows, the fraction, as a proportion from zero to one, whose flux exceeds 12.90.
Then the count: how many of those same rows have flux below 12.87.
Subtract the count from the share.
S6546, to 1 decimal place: -3.2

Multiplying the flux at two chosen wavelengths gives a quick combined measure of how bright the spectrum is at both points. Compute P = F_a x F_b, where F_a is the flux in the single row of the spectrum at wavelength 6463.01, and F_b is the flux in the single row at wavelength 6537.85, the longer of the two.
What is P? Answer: 173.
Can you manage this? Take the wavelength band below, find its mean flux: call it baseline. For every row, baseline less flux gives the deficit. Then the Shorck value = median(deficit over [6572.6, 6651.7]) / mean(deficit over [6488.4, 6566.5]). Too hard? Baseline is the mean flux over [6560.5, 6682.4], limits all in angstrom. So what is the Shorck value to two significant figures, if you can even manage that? 2.1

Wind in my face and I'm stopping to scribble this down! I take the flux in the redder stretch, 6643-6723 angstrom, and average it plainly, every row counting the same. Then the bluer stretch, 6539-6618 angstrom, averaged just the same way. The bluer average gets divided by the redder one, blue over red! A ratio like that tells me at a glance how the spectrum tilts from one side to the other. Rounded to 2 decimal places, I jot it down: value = 1.00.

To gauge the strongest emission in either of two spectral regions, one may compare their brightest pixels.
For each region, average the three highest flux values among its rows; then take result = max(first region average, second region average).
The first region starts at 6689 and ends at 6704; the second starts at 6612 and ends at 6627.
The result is 13.2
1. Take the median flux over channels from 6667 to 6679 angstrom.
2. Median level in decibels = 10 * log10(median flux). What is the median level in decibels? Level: 11.14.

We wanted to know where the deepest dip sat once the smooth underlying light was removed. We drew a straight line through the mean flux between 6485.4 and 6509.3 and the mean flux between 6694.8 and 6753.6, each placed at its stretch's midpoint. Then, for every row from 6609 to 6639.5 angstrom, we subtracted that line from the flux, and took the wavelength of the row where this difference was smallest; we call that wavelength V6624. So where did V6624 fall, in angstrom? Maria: 6634.91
